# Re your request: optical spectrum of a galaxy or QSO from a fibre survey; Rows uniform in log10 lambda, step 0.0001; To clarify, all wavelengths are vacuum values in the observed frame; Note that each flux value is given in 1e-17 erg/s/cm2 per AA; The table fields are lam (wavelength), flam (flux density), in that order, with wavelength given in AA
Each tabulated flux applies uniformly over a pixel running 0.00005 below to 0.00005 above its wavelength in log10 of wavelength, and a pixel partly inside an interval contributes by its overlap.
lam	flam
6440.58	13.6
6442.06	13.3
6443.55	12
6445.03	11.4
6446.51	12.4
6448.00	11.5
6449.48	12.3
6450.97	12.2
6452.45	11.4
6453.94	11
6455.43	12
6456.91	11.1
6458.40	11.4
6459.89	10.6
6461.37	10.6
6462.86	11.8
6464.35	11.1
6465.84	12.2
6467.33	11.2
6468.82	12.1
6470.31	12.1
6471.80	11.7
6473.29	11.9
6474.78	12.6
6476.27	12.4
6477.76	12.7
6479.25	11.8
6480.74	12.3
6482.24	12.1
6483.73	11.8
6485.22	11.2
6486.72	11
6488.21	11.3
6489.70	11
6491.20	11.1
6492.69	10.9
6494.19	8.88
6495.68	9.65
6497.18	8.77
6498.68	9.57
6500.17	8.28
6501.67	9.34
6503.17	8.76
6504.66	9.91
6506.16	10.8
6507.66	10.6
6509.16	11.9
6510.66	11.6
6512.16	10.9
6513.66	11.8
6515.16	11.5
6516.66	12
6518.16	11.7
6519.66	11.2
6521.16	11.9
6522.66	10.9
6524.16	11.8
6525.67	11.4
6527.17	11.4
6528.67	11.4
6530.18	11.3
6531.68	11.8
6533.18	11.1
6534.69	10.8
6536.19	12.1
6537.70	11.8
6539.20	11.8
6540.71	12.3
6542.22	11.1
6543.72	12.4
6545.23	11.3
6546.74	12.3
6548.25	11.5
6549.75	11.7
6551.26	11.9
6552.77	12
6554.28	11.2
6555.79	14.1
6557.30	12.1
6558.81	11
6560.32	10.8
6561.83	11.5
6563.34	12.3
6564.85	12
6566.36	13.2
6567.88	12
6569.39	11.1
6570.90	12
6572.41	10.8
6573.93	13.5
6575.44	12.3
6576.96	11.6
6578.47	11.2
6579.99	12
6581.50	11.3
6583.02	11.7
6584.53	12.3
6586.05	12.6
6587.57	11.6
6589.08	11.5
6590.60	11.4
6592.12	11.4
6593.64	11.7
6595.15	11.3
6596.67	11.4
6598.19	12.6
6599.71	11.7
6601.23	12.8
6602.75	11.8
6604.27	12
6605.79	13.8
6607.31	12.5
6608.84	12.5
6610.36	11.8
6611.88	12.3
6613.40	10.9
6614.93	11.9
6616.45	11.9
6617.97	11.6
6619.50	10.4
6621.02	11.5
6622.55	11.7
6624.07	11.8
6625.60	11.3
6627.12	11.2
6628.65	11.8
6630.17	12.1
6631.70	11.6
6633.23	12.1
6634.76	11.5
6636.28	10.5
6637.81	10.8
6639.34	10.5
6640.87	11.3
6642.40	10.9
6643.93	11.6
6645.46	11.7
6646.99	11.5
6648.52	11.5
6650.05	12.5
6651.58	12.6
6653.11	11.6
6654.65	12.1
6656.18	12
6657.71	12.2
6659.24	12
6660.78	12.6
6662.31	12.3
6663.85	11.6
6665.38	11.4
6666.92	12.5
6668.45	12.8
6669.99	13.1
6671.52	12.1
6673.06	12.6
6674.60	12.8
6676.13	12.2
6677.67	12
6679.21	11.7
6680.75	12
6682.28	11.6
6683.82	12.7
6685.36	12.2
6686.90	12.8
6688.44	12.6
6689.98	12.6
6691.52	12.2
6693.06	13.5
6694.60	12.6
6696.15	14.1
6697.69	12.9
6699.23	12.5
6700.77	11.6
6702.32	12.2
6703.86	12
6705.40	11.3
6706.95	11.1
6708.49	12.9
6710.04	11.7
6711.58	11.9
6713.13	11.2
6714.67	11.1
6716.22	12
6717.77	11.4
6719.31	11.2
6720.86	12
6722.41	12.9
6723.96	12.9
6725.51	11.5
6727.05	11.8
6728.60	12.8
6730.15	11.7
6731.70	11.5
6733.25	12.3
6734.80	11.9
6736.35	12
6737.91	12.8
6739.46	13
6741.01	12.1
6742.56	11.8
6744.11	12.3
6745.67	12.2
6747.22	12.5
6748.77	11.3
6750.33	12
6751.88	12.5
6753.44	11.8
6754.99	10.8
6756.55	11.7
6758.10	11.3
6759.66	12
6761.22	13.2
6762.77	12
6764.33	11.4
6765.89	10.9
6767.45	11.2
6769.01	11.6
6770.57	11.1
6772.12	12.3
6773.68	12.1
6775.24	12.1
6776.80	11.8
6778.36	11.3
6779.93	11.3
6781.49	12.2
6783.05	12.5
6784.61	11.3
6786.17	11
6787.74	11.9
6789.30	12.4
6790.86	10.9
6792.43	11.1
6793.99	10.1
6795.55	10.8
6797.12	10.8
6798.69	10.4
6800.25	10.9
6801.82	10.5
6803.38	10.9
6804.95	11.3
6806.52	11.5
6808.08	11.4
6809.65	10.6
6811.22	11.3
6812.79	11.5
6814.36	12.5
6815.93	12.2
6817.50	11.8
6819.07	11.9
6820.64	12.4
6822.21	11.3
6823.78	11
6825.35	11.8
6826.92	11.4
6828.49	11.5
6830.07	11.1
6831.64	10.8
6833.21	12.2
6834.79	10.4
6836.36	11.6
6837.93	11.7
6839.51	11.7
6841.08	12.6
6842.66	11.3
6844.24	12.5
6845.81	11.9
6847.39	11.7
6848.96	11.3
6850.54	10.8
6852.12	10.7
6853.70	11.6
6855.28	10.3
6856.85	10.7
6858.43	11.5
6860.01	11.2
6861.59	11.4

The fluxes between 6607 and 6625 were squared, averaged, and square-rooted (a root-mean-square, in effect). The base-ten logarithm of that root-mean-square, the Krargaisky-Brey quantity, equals 1.07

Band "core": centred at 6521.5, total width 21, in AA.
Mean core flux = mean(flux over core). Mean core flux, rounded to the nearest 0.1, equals 11.5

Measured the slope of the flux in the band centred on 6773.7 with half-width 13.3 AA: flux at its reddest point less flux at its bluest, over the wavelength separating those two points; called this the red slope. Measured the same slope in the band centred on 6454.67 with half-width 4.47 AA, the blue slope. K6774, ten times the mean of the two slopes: -1.0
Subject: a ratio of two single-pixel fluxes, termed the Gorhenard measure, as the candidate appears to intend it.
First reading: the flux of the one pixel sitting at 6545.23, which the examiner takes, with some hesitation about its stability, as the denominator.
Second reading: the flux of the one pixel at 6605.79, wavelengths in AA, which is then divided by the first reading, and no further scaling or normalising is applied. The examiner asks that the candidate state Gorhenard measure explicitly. 1.22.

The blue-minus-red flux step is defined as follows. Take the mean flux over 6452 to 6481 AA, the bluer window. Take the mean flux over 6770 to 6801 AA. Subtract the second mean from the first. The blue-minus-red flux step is 0.3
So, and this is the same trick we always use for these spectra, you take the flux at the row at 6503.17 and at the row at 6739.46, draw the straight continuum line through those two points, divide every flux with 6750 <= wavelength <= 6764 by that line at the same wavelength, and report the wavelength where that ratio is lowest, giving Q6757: 6754.99 AA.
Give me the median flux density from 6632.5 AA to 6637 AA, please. 11.5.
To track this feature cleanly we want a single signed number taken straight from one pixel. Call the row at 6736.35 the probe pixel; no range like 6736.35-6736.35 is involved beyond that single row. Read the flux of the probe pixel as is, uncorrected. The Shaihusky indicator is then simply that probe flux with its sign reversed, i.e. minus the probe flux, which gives -12.0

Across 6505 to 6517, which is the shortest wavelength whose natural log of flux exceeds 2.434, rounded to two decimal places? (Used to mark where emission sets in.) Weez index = 6509.16 AA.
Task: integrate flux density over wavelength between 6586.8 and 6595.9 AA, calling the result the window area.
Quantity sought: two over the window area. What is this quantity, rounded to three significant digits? 0.0191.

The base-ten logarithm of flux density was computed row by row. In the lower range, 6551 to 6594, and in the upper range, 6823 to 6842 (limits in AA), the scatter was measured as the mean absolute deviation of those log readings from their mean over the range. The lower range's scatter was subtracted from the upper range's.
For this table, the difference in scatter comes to -0.003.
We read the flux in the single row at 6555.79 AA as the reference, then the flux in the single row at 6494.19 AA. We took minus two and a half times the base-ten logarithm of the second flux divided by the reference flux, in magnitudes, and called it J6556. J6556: 0.50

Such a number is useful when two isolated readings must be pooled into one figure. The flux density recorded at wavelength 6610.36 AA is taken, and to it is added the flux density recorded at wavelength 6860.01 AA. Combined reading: 23.0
